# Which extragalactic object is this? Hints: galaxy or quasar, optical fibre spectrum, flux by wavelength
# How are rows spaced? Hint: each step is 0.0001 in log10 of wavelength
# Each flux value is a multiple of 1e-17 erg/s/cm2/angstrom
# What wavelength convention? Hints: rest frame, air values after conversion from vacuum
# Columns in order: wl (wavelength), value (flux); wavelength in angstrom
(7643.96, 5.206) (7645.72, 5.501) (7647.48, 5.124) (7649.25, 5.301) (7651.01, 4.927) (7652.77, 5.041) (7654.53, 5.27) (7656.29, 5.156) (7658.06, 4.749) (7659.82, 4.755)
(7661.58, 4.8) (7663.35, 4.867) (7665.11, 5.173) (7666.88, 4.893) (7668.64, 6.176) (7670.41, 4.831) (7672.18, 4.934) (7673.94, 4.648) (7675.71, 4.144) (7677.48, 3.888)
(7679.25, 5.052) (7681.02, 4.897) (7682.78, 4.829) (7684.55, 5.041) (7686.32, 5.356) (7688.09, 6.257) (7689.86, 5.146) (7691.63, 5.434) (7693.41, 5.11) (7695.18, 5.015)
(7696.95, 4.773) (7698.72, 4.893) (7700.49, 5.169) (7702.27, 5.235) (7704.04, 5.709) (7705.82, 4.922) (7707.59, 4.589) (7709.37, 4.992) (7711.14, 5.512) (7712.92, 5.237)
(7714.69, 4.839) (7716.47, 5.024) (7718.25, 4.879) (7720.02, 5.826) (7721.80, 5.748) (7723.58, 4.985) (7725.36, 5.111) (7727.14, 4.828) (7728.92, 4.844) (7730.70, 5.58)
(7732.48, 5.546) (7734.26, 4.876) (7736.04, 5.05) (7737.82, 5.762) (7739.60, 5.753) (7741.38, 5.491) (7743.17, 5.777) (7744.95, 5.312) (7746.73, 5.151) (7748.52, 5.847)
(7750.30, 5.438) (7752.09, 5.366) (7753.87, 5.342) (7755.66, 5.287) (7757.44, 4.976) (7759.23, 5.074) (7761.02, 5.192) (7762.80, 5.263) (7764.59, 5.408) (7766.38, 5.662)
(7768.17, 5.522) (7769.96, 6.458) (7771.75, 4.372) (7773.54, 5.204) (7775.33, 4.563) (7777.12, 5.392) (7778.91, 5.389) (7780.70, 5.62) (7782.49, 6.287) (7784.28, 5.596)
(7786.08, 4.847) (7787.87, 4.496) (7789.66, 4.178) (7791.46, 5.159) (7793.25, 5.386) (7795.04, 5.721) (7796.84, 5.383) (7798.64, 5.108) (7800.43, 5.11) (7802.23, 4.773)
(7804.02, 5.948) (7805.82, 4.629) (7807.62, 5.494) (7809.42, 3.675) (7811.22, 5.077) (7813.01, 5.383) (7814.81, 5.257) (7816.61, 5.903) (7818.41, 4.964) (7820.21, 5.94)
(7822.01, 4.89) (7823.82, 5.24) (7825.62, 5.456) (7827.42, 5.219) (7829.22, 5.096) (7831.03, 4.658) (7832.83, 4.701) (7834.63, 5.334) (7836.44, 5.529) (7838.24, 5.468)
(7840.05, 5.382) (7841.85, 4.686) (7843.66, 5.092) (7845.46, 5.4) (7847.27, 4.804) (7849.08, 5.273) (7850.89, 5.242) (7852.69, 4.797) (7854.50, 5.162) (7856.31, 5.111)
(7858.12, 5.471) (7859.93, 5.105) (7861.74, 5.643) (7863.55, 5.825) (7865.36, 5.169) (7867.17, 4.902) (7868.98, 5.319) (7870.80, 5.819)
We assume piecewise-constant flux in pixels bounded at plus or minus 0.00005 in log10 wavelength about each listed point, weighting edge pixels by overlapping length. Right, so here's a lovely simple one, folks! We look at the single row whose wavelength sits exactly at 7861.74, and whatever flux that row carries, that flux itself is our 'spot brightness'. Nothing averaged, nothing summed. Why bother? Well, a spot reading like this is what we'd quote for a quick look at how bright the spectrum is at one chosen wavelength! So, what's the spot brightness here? 5.643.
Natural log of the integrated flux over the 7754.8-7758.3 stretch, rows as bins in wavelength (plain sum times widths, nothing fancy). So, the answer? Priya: 2.9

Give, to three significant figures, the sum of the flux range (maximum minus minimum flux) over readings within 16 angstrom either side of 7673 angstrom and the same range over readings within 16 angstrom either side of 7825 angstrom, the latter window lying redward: 4.63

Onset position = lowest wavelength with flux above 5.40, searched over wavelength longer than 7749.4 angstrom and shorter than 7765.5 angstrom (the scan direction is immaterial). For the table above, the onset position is 7750.30 angstrom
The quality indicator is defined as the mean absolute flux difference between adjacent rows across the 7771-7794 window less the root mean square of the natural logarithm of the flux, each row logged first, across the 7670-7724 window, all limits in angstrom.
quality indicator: -1.1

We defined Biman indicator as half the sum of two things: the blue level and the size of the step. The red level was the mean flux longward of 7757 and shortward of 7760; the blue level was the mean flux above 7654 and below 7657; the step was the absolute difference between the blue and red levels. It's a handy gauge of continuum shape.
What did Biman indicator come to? 2.70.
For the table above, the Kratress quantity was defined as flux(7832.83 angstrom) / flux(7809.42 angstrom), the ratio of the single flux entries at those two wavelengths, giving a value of 1.28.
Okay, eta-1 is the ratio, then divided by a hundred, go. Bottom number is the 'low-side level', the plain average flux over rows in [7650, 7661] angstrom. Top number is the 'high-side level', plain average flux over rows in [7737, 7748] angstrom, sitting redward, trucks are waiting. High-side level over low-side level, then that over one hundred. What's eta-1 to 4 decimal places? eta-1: 0.0111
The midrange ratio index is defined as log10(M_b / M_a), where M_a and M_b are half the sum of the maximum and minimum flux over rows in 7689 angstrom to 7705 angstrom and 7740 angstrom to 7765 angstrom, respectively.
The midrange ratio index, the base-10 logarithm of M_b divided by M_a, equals 0.014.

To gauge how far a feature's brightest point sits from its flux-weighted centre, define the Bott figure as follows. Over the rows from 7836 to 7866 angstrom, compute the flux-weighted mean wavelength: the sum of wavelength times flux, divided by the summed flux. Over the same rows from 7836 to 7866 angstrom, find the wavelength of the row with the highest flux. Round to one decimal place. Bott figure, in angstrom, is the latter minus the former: 12.6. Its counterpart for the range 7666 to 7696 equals 6.9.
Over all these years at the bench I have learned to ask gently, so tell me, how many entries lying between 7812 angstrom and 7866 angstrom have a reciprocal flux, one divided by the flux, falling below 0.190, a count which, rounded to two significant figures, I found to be 13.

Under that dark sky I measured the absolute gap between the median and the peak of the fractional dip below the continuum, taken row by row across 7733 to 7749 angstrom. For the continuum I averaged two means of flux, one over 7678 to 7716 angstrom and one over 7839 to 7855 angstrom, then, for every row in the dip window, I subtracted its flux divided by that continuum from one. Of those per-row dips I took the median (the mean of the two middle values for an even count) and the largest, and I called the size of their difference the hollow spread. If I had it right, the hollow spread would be 0.12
